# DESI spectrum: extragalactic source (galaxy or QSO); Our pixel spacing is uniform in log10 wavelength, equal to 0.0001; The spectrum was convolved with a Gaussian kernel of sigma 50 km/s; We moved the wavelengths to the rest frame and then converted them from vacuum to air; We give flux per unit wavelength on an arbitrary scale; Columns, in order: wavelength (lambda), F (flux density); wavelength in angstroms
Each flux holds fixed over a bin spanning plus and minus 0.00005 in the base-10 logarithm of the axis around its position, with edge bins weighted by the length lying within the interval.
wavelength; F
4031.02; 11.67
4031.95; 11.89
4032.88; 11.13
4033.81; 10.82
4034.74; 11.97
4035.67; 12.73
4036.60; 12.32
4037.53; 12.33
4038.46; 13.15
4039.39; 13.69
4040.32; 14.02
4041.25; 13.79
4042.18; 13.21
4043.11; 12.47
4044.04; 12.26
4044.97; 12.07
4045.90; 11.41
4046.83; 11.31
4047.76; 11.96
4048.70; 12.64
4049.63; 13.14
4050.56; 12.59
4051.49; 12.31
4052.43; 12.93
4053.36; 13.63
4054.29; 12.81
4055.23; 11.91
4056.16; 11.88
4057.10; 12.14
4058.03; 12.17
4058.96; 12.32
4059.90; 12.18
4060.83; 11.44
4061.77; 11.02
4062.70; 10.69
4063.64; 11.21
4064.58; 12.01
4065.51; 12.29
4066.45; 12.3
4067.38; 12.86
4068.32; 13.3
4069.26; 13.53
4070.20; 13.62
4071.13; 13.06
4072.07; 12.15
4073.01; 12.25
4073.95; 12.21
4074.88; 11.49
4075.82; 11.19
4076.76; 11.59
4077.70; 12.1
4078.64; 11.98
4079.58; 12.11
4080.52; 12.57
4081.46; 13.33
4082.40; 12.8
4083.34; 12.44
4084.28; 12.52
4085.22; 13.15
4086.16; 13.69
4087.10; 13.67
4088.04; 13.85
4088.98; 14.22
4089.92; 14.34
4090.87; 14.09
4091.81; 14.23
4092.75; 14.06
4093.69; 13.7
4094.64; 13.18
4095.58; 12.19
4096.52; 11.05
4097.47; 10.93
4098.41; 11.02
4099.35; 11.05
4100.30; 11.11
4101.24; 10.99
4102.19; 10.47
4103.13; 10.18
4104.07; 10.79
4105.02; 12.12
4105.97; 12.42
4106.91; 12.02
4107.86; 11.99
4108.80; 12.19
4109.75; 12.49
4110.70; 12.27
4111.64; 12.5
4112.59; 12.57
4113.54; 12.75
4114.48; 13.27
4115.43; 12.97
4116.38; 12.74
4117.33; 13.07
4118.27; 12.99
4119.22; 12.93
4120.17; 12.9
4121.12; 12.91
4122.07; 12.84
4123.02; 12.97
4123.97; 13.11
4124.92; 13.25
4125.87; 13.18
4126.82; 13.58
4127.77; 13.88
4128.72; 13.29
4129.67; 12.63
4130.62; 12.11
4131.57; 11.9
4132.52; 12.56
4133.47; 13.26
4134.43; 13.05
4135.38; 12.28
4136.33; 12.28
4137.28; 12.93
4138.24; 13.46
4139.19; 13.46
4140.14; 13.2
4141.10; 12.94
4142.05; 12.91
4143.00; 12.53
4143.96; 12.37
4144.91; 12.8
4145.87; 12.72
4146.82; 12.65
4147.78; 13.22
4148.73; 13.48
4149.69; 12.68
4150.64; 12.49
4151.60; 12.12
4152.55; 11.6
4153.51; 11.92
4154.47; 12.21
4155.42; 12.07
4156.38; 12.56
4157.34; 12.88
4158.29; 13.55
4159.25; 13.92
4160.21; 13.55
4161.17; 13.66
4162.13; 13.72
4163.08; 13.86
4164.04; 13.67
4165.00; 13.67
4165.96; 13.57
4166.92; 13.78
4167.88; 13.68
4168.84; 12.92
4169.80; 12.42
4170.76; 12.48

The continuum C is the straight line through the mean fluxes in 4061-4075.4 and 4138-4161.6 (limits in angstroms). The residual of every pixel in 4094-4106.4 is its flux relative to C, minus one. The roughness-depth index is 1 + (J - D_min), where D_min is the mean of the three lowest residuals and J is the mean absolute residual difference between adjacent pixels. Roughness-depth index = 1.20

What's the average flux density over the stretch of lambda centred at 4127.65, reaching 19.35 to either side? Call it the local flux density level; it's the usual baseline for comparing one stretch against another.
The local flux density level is 12.8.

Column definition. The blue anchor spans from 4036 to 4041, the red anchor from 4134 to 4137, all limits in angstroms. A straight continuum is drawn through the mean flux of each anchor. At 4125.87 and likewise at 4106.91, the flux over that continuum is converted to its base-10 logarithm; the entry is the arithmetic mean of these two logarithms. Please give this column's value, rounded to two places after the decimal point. 0.00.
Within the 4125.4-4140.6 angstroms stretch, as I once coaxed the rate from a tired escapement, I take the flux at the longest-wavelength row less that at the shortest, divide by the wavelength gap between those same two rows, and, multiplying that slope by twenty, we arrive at 0.0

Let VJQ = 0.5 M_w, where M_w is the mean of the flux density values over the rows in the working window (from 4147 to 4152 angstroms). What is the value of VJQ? 6.40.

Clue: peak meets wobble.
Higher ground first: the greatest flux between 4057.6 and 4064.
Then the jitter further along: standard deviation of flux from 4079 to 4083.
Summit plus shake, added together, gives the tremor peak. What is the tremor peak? 12.8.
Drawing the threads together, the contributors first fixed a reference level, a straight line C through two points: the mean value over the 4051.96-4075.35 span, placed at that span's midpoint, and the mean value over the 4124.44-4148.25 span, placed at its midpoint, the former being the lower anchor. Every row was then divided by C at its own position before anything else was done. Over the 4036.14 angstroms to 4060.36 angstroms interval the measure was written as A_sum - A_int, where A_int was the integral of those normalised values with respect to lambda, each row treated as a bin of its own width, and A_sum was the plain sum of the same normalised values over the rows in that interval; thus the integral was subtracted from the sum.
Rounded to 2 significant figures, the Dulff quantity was 1.8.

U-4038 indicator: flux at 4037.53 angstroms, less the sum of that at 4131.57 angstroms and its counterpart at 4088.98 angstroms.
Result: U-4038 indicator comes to -13.8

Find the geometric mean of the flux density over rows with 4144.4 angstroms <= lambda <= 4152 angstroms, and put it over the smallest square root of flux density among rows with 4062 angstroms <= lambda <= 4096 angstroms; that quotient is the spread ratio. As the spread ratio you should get 3.90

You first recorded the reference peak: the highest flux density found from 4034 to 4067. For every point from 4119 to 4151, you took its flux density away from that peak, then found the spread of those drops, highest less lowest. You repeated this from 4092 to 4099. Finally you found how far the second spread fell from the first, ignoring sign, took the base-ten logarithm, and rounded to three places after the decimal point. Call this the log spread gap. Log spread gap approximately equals 0.061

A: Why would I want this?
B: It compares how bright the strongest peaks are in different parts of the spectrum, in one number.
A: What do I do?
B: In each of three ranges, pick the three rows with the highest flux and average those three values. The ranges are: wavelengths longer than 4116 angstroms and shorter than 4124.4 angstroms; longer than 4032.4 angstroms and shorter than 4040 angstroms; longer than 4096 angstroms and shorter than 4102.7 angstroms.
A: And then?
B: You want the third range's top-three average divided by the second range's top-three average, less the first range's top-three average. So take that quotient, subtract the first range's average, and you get -12.2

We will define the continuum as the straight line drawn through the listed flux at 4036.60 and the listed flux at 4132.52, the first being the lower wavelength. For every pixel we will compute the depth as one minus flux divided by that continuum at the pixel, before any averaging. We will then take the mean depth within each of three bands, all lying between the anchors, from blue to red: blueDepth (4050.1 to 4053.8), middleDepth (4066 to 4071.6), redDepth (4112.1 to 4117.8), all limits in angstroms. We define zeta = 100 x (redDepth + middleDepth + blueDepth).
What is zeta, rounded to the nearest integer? -13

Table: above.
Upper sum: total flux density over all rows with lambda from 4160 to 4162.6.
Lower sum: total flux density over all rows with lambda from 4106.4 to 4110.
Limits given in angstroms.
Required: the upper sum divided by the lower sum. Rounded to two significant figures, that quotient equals 0.84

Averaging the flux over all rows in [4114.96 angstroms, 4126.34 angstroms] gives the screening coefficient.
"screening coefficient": 13.0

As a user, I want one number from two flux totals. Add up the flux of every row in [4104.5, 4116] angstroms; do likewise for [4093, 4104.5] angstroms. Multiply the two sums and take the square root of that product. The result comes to 143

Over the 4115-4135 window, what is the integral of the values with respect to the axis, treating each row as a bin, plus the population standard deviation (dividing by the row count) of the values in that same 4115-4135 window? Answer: 259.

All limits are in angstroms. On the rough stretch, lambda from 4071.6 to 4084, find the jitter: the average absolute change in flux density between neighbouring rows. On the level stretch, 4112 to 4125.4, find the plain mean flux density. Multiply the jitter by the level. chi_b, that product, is 4.78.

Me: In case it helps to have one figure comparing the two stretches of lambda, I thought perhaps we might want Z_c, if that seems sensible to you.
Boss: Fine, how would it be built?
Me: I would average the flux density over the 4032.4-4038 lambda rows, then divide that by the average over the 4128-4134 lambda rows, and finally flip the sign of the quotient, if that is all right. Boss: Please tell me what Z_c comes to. -0.94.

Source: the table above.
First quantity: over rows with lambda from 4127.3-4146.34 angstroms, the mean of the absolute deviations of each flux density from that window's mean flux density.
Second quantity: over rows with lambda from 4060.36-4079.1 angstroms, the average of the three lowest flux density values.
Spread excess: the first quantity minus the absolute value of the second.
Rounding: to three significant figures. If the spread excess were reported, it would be -10.6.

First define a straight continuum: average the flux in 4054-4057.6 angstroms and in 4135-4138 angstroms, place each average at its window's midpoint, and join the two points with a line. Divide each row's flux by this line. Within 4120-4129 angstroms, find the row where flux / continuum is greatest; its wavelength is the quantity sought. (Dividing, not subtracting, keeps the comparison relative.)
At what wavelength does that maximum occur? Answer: 4127.77 angstroms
